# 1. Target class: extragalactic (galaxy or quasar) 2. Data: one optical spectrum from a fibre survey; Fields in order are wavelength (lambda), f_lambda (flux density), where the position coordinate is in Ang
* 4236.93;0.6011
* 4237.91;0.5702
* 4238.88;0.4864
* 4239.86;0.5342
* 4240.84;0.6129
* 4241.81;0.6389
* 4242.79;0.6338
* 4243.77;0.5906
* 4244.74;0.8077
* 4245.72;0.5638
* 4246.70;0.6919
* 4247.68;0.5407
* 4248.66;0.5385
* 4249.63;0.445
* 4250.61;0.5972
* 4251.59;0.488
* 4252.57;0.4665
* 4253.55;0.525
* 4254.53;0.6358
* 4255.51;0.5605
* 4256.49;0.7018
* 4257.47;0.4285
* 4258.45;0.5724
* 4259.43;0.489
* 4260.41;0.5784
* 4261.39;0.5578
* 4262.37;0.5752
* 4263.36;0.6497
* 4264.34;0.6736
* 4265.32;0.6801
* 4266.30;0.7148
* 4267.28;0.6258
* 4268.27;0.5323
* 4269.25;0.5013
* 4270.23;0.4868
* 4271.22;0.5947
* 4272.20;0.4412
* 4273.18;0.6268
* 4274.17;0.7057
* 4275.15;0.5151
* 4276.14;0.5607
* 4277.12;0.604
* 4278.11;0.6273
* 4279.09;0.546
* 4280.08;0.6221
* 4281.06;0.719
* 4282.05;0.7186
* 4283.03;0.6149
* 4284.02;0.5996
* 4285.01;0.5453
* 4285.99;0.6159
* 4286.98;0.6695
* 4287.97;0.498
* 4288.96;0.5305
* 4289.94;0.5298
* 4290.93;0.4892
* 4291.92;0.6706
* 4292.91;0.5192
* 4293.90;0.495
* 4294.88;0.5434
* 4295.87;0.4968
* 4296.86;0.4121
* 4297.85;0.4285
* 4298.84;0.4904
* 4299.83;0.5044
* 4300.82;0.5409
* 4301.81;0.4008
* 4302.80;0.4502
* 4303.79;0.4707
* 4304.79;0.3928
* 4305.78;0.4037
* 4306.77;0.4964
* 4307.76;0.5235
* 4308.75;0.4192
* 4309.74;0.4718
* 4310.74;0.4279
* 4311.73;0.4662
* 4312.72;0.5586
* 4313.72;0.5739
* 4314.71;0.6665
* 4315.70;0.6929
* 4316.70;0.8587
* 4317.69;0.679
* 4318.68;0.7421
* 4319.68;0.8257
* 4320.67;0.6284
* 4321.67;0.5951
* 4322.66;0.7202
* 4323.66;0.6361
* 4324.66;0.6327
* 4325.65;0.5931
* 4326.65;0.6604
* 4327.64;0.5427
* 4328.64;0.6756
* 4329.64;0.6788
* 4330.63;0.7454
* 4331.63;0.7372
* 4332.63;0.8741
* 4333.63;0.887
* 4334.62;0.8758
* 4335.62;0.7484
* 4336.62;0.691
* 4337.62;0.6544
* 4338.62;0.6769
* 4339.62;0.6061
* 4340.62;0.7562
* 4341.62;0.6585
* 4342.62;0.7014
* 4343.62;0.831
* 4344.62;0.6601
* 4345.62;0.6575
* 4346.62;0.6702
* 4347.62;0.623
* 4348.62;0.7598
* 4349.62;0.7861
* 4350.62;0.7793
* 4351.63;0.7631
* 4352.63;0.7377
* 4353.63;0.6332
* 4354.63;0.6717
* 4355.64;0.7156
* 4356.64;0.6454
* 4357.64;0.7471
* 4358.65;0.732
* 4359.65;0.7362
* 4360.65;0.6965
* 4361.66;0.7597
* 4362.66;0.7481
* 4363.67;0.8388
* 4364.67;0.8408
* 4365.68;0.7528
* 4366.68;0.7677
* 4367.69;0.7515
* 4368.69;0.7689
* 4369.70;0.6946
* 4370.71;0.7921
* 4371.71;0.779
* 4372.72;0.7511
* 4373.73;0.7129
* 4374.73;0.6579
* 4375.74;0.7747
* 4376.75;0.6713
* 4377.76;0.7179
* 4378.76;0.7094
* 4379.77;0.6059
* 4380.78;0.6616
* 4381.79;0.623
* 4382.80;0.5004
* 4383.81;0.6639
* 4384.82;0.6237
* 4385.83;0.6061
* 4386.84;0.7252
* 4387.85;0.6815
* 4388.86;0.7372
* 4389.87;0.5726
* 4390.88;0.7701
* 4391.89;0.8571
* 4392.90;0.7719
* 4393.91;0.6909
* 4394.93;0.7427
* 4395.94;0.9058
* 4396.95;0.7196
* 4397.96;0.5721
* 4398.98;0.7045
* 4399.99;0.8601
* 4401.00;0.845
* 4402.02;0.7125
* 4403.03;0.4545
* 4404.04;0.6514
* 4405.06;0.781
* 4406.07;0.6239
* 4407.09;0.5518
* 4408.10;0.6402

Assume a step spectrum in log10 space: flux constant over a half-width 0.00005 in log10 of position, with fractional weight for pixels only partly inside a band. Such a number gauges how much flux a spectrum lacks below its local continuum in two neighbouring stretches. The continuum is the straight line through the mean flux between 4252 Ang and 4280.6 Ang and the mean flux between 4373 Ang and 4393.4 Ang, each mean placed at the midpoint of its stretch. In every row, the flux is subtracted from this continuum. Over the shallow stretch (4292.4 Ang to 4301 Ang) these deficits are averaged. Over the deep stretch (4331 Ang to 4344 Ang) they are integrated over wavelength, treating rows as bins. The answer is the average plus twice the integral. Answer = -2.6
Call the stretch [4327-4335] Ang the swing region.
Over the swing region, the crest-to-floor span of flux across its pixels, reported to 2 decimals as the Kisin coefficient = 0.34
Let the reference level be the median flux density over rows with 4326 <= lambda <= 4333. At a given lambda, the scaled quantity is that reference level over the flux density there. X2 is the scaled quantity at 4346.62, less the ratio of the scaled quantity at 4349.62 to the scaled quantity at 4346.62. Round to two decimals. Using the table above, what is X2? 0.16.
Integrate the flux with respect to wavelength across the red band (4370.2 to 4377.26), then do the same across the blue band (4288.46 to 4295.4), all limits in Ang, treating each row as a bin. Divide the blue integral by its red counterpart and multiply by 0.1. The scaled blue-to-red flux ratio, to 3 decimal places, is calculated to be 0.072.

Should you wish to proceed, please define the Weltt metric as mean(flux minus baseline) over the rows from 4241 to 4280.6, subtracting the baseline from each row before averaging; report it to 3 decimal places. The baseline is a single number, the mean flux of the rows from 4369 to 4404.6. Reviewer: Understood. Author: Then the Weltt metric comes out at -0.117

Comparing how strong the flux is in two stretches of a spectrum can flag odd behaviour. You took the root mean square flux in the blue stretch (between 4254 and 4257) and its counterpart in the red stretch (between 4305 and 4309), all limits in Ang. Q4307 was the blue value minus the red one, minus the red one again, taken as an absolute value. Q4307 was 0.29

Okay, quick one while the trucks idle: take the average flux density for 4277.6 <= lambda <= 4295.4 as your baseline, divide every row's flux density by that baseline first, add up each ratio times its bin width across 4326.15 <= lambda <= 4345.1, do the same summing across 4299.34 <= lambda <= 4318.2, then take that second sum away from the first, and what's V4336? 6.3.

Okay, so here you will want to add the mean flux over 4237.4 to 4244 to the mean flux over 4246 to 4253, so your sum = 1.12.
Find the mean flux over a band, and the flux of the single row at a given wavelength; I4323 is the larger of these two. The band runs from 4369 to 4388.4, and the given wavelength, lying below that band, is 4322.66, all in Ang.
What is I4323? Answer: 0.72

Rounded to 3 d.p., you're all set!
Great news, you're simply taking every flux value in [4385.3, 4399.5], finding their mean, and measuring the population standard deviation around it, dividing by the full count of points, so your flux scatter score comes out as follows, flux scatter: 0.092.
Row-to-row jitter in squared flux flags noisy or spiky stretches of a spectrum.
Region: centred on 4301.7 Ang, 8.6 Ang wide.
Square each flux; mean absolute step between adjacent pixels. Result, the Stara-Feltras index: 0.047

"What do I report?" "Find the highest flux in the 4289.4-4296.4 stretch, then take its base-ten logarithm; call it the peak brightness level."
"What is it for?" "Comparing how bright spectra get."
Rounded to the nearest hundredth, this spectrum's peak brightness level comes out -0.17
